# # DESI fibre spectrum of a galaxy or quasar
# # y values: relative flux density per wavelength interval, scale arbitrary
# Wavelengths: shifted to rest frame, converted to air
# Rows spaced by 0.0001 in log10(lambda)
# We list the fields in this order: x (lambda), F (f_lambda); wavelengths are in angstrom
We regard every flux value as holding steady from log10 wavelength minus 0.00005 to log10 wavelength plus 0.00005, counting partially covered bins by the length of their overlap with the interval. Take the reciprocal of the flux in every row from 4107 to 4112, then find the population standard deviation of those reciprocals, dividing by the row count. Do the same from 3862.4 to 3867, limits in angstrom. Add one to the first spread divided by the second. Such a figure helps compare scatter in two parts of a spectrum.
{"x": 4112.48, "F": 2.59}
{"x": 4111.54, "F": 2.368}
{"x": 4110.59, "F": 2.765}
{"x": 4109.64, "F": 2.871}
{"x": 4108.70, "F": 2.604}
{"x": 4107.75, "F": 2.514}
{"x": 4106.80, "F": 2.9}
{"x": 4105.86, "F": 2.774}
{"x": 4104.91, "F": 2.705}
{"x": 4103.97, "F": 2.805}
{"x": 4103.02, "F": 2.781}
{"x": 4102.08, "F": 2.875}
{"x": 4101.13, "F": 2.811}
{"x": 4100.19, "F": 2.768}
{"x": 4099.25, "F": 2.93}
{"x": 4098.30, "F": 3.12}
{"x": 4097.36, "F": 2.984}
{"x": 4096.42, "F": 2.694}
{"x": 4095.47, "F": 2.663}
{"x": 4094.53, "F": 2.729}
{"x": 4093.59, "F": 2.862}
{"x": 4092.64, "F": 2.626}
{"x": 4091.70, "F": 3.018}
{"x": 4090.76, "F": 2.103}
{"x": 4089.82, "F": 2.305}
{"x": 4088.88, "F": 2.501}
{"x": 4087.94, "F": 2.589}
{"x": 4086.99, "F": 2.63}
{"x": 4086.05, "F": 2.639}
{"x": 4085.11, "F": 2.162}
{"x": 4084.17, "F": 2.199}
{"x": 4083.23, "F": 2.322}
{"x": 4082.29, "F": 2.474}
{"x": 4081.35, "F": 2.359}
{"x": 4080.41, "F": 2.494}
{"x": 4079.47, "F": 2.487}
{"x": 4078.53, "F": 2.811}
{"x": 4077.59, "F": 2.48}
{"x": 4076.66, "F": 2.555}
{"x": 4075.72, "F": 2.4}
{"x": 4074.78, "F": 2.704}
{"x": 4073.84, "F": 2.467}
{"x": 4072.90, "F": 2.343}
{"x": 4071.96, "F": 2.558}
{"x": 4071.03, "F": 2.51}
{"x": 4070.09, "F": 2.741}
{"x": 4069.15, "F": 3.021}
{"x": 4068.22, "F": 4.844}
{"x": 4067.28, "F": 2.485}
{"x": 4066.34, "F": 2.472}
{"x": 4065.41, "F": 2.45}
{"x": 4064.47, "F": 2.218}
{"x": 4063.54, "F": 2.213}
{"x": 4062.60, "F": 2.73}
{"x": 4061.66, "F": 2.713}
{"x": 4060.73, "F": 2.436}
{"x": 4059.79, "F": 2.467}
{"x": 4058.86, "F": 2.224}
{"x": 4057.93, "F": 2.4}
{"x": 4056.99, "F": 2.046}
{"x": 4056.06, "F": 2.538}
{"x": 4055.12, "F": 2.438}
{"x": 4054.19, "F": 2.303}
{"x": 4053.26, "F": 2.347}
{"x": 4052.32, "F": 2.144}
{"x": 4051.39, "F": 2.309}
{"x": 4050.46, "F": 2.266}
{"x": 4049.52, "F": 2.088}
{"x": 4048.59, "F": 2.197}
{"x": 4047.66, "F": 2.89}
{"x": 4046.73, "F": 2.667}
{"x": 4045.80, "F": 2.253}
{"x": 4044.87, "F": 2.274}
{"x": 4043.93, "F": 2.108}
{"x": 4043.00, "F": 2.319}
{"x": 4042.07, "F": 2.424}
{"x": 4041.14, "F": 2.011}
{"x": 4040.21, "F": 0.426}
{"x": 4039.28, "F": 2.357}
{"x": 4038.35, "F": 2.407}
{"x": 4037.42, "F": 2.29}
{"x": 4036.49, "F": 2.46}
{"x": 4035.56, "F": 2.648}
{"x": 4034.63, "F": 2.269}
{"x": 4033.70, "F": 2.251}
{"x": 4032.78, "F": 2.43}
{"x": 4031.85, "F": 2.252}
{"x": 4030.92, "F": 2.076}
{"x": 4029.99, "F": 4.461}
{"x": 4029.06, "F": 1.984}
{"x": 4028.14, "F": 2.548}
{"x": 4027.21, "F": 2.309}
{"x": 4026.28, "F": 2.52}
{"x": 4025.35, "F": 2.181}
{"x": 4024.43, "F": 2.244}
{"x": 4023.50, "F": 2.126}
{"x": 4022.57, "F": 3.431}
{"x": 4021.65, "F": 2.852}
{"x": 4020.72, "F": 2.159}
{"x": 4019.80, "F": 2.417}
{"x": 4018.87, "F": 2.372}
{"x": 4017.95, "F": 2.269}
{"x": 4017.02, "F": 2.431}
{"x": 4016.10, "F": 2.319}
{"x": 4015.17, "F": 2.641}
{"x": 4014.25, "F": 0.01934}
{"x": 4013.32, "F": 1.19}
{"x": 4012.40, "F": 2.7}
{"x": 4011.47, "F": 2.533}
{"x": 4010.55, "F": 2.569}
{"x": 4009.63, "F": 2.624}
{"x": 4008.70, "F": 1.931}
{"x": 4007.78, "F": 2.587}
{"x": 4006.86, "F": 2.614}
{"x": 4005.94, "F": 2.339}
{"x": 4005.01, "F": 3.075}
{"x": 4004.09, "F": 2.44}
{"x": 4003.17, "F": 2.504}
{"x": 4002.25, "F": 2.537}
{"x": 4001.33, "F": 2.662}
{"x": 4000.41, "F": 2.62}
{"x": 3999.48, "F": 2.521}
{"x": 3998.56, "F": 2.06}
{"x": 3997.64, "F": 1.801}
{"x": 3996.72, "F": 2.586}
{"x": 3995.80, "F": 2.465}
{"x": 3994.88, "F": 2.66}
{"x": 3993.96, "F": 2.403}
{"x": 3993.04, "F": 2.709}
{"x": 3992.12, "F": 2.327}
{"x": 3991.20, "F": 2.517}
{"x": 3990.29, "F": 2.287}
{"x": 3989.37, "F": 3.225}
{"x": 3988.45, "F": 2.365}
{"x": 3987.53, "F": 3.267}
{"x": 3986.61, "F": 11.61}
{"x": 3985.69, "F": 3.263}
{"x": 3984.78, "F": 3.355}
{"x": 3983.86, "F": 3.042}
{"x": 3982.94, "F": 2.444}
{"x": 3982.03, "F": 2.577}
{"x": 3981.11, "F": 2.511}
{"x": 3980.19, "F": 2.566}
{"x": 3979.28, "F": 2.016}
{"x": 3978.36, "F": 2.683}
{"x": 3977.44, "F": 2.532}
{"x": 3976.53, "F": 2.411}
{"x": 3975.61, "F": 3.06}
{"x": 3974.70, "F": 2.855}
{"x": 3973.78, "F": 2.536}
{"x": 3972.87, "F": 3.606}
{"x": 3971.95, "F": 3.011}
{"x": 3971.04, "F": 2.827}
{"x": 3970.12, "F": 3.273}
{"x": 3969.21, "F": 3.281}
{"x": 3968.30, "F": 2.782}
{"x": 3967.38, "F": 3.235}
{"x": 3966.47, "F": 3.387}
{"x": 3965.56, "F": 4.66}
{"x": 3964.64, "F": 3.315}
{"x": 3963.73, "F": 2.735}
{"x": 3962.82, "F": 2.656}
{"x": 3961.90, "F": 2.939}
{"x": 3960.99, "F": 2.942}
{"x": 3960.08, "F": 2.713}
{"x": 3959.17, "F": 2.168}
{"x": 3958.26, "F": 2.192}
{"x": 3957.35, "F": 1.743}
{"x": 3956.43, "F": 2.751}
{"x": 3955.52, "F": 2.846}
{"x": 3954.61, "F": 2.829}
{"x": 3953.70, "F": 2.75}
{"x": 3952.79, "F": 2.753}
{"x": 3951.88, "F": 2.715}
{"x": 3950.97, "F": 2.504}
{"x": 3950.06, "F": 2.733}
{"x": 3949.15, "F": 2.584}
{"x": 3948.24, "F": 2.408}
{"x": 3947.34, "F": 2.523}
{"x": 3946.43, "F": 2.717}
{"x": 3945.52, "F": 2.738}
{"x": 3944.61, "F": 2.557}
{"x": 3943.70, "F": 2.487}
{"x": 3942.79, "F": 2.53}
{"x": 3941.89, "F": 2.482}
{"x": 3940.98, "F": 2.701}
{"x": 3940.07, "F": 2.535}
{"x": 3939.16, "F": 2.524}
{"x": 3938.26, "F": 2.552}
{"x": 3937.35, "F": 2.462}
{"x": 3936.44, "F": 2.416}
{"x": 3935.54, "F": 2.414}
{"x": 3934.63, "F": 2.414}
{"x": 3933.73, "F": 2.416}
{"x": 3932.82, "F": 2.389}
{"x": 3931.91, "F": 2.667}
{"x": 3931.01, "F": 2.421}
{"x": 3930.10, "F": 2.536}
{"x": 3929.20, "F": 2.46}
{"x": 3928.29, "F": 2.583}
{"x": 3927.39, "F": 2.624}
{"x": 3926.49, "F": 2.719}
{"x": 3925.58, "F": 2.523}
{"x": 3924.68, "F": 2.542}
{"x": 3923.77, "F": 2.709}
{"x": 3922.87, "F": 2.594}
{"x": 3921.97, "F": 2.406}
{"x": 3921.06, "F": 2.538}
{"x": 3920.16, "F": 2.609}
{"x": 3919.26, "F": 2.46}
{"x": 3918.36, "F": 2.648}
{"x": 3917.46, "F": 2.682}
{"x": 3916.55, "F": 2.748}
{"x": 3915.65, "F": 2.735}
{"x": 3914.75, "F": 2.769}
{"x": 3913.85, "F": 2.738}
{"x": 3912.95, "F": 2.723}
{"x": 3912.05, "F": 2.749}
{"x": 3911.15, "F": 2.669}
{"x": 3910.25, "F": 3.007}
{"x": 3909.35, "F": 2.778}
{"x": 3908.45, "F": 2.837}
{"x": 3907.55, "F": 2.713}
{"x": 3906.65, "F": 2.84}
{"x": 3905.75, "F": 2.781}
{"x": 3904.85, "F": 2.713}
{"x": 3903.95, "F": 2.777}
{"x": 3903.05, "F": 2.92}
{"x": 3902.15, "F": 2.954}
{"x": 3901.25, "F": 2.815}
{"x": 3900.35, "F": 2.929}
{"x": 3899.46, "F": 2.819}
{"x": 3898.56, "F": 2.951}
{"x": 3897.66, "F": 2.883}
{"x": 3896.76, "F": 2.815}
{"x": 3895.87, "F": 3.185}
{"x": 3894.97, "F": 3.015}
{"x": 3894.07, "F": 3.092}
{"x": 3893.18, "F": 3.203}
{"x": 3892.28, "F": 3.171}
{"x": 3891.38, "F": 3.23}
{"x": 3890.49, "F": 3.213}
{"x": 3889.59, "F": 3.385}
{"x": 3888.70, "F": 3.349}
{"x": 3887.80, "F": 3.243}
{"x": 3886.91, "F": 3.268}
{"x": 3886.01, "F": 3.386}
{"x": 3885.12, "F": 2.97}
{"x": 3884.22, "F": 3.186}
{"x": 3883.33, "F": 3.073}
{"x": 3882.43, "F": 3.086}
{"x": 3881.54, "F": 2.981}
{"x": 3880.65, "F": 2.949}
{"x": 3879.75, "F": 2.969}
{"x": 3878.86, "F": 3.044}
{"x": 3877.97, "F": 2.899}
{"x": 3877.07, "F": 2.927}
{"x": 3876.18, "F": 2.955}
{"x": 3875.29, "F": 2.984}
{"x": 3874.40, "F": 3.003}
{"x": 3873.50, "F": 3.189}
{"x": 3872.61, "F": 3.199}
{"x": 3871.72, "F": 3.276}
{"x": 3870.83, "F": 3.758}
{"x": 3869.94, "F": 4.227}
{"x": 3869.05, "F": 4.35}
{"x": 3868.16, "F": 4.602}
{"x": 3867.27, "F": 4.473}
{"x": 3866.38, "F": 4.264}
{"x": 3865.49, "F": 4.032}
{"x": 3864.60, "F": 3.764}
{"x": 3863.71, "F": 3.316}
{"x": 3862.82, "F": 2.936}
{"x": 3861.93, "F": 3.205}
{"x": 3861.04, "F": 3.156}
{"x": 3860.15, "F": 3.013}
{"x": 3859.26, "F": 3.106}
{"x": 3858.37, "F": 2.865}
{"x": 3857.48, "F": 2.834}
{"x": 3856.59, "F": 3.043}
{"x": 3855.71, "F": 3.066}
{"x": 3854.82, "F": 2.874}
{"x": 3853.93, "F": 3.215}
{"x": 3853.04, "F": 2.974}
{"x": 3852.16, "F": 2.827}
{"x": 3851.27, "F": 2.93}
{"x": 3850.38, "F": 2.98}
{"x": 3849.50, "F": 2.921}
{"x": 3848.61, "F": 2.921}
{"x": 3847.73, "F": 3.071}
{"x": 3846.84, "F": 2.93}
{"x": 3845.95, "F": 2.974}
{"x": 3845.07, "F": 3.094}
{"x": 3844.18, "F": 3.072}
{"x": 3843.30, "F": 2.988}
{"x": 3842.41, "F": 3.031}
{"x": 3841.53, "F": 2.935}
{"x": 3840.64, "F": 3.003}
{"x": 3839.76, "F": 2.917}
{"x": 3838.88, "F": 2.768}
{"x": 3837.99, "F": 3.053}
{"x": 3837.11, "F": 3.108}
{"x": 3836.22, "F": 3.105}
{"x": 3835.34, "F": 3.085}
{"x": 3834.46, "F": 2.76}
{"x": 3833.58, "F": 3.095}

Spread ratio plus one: 1.7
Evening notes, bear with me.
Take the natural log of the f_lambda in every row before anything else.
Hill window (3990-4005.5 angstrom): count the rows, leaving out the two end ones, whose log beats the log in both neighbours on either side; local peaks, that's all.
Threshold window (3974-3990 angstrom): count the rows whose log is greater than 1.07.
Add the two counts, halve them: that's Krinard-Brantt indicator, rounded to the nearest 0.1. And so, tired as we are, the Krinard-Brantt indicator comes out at 6.0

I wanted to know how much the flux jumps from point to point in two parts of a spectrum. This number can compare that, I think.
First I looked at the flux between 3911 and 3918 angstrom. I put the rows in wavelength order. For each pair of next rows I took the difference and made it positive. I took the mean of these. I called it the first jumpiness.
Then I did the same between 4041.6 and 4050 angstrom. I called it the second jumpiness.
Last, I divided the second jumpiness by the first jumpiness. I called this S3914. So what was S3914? 6.4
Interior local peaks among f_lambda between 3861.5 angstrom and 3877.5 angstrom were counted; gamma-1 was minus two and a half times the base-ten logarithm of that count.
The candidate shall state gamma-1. 0.00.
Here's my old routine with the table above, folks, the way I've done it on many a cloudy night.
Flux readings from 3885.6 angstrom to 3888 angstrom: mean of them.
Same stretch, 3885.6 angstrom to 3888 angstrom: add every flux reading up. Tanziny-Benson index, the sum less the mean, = 6.6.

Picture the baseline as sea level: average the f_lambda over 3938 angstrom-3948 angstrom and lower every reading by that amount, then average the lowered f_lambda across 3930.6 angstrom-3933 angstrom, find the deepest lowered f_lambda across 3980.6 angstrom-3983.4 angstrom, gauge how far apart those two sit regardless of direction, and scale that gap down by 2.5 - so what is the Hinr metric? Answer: 0.02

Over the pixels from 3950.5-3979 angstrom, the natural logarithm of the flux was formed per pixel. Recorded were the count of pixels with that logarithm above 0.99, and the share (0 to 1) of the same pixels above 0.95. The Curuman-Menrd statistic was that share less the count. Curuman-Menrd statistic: -21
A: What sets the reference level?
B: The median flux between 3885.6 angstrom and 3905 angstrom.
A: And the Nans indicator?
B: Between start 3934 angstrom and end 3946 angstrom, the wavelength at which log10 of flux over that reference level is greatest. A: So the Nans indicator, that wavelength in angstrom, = 3945.52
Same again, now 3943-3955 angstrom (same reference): 3954.61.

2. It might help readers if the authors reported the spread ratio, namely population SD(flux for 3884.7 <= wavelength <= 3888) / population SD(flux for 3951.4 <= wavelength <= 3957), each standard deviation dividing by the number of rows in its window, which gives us 3.2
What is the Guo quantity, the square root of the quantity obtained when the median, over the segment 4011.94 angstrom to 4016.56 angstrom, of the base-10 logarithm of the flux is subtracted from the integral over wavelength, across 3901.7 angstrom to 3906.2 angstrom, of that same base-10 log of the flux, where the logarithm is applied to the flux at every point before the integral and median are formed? 1.29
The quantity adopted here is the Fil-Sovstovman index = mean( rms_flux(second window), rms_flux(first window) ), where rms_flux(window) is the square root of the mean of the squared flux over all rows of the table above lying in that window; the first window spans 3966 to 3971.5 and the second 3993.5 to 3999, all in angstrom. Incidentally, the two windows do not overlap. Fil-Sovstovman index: 2.74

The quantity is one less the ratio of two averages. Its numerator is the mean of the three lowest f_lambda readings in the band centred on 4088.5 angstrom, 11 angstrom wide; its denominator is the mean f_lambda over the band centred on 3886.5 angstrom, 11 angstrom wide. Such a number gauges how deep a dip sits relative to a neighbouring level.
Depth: 0.33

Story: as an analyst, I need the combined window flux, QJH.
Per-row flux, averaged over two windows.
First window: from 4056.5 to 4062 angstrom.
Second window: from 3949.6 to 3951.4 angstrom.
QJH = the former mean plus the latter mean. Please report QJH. 5.00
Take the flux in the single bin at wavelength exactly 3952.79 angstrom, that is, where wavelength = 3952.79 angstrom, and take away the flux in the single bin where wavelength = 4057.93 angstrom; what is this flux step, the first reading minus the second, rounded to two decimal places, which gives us 0.35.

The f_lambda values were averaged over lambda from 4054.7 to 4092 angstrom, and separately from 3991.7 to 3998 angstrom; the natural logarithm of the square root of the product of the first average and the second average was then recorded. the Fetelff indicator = 0.91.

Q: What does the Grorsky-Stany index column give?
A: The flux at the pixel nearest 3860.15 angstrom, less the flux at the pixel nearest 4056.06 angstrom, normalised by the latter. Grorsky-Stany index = 0.19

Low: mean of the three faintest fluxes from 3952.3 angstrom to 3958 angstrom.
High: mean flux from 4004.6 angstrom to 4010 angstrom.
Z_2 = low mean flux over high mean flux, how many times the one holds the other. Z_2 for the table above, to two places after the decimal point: 0.96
